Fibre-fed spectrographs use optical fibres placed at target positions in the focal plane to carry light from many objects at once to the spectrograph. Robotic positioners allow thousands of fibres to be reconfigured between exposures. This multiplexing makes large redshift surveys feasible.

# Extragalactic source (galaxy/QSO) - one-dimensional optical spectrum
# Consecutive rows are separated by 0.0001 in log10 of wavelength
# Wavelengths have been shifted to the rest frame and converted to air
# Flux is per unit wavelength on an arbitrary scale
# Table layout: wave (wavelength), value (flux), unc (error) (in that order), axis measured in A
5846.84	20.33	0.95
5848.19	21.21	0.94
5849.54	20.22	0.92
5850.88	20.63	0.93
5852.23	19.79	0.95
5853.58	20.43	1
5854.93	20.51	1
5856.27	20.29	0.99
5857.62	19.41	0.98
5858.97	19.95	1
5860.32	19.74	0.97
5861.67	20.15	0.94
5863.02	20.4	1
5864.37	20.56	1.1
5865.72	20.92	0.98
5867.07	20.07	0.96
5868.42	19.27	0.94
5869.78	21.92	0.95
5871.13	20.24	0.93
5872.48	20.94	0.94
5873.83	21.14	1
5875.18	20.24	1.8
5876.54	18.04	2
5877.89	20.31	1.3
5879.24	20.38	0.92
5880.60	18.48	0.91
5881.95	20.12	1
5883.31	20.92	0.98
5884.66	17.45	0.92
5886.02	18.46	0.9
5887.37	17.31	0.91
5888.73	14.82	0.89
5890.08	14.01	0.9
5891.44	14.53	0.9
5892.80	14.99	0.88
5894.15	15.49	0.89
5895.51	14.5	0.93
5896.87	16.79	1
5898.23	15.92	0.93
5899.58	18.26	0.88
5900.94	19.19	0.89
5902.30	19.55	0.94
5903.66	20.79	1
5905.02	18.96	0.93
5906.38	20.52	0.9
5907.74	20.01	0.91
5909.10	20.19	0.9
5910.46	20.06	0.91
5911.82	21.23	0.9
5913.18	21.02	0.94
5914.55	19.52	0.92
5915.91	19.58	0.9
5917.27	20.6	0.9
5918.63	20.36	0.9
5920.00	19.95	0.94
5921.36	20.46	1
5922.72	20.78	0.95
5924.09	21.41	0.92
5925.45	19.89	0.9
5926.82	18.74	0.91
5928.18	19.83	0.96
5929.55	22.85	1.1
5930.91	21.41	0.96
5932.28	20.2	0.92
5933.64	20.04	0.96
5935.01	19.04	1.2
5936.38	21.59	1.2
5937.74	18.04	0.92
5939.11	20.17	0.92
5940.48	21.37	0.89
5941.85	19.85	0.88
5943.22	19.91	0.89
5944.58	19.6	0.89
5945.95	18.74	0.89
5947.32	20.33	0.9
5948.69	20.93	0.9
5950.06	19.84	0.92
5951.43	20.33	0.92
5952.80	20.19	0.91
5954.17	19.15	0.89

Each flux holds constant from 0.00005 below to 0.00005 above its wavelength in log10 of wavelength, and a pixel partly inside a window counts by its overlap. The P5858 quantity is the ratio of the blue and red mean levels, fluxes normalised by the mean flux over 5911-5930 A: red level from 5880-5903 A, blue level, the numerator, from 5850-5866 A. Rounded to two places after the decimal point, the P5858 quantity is 1.18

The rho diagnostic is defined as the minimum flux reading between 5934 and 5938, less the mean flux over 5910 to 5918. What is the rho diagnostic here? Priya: -2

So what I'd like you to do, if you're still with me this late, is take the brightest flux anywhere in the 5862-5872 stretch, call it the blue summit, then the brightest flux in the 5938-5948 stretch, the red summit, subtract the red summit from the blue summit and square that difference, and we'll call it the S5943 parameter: 0.30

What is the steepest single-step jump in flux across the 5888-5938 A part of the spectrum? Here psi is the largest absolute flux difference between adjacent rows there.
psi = 3.55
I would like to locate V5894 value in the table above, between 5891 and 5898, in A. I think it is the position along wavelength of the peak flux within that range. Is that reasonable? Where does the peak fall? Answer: 5896.87 A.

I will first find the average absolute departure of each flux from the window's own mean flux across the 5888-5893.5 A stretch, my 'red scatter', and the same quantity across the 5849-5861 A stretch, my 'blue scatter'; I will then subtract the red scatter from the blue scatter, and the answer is 0.02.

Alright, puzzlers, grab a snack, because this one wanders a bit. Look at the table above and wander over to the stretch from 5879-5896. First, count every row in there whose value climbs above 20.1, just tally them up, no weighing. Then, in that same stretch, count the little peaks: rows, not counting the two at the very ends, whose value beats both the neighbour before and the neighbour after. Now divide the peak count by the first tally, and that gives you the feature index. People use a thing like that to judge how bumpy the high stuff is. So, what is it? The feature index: 1.0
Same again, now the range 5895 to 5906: 2.0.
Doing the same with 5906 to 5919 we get 0.5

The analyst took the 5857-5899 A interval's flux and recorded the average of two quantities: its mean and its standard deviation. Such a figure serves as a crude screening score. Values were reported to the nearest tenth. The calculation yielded 10.5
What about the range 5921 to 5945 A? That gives 10.7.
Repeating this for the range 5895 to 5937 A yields 10.7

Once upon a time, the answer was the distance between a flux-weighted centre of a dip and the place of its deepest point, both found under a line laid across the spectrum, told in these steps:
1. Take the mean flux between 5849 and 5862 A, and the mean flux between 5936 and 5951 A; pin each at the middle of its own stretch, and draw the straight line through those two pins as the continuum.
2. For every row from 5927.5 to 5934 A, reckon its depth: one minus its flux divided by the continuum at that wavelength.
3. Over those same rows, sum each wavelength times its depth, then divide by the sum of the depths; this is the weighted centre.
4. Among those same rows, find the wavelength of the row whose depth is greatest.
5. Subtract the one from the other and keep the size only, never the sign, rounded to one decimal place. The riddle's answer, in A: 2.0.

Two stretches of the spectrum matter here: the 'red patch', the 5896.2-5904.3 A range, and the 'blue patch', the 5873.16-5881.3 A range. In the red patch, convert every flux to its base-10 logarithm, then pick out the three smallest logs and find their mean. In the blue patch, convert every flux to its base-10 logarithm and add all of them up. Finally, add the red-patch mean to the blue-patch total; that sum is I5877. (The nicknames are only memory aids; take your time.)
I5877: 9.00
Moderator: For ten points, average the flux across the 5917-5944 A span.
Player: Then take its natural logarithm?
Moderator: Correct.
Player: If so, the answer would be 3.012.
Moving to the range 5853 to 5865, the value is 3.004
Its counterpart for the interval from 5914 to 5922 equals 3.000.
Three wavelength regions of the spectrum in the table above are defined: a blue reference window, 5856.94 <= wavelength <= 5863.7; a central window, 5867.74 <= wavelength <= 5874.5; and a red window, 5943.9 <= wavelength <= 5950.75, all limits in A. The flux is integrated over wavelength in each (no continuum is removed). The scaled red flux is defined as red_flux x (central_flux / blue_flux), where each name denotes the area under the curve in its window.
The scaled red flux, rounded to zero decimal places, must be 142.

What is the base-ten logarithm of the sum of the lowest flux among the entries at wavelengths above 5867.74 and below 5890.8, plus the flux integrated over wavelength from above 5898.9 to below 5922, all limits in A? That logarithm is 2.68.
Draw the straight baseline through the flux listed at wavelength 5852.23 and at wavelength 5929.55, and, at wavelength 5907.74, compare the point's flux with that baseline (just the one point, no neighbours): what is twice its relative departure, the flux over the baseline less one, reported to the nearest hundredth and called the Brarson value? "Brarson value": -0.18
